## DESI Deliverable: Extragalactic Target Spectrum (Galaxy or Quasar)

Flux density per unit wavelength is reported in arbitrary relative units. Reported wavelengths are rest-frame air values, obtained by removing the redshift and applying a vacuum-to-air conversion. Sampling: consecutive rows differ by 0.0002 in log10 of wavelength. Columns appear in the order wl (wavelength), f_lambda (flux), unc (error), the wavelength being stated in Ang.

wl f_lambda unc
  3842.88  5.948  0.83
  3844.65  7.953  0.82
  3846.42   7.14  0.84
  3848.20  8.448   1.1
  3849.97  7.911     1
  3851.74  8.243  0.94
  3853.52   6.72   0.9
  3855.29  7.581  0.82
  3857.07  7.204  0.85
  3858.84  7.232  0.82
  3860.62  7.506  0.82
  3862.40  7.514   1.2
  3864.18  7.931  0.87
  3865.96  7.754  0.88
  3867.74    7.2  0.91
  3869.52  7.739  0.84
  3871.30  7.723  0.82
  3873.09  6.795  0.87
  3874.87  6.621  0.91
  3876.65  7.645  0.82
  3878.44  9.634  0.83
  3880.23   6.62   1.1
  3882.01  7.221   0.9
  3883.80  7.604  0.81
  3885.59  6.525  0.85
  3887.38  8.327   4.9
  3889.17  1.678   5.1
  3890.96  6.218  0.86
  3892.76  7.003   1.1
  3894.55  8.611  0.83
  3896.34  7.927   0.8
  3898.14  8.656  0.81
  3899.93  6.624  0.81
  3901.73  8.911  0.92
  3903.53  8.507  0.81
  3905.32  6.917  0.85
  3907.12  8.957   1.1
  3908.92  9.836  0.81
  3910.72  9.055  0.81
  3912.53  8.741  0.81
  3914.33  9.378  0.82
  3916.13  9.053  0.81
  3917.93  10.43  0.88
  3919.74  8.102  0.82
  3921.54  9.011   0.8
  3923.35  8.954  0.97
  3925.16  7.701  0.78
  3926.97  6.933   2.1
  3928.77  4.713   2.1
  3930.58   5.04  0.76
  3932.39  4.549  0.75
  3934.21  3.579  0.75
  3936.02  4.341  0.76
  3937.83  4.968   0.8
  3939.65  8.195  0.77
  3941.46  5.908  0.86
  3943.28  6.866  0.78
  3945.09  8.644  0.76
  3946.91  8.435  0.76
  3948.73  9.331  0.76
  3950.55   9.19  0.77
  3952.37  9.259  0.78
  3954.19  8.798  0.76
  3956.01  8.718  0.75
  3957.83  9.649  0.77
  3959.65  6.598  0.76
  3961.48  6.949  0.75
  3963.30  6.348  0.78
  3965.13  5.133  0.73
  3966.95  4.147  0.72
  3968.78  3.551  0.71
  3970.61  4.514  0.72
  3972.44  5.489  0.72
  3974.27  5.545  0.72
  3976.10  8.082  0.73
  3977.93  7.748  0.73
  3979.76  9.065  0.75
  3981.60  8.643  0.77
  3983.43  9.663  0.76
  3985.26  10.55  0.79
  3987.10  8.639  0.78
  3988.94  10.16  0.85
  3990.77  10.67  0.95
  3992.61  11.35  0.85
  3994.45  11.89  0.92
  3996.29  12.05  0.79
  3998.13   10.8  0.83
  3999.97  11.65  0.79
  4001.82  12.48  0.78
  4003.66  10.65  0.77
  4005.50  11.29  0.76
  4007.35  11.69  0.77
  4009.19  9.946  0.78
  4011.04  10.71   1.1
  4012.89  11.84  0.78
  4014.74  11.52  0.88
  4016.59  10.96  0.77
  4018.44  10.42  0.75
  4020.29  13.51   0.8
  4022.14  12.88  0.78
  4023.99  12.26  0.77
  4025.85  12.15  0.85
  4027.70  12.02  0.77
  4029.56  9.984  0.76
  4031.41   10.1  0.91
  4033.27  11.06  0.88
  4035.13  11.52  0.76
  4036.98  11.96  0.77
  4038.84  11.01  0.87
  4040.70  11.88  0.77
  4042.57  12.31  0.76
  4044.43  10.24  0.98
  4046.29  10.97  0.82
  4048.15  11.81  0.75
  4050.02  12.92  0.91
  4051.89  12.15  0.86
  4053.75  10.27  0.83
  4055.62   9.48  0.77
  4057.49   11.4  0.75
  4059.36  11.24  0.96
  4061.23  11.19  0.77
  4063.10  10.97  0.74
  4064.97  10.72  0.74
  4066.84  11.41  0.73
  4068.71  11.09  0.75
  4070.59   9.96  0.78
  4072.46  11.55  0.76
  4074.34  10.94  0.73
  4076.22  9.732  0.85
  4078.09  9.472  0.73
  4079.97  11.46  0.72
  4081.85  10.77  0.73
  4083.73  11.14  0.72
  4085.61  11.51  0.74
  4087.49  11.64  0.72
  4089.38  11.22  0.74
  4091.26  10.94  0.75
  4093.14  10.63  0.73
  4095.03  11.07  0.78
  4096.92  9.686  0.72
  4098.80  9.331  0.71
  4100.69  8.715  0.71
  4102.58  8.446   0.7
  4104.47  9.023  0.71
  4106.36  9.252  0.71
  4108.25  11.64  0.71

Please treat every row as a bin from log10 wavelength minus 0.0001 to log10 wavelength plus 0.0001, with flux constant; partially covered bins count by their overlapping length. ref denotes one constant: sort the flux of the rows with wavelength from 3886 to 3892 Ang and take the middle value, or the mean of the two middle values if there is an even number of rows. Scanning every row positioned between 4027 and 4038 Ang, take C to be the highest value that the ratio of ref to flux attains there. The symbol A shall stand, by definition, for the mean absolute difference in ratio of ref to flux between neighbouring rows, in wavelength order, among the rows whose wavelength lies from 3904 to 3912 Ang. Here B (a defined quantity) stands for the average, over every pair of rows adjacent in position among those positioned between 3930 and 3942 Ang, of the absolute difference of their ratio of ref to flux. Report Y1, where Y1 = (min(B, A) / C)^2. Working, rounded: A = 0.11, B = 0.30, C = 0.62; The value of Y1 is 0.0296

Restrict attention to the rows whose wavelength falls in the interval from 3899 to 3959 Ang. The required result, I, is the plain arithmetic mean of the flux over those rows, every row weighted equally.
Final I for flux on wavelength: 7.8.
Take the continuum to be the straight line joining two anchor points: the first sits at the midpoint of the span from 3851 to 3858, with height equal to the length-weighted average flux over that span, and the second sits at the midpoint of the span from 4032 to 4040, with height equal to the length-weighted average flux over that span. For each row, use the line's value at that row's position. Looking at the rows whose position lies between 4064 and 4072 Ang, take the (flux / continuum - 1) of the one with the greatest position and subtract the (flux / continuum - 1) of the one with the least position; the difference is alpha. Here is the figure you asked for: -0.07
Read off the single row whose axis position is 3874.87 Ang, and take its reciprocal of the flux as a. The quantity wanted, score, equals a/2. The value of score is 0.08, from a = 0.151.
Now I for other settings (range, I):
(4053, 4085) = 10.8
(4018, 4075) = 11.3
